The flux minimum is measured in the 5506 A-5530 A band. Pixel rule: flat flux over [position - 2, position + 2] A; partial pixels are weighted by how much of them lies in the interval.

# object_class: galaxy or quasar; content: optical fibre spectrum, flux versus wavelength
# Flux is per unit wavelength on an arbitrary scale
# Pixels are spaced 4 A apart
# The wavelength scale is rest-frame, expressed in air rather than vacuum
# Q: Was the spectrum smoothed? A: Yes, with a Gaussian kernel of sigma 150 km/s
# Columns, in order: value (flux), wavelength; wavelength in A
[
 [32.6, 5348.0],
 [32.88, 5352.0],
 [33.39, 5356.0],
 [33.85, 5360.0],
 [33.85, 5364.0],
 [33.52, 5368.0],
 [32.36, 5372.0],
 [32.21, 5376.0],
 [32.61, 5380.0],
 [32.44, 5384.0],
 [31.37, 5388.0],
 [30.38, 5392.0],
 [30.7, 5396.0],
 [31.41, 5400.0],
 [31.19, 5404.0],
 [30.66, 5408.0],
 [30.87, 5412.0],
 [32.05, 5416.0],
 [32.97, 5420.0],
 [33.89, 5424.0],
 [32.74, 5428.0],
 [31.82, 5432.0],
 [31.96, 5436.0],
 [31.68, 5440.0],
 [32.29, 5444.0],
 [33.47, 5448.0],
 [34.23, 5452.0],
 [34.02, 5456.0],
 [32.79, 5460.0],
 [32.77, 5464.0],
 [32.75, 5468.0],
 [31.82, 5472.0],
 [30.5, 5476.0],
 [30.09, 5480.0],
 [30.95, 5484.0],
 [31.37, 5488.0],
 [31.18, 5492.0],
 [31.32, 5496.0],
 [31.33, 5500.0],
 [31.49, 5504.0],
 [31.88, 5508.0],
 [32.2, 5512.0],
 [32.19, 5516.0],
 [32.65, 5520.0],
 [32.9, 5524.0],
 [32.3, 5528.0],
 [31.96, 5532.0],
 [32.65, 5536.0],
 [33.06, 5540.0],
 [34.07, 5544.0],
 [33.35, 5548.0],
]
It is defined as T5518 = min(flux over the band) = 31.88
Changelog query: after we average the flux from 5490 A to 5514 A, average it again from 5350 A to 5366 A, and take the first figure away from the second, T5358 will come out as 1.93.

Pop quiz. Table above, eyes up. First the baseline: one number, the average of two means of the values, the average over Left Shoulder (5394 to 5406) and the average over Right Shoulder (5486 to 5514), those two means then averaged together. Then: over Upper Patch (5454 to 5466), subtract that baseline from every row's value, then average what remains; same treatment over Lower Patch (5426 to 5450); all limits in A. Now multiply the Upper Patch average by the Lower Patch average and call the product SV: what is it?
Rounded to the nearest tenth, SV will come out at 1.9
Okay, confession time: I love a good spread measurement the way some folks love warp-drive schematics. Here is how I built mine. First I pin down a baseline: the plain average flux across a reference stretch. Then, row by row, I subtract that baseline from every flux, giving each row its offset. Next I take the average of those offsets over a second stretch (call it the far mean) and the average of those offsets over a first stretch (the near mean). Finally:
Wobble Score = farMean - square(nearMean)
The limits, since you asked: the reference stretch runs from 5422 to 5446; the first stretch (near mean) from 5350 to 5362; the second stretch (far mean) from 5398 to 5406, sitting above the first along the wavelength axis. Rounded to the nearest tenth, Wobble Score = -2.1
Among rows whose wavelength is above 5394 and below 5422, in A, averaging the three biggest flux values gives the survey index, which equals 32.1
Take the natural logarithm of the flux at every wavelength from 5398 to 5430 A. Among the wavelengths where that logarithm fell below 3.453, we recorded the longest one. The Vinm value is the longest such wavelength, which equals 5412.0 A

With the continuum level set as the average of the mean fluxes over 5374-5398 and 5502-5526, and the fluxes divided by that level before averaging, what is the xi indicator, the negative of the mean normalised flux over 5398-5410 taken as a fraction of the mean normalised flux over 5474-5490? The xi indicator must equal -1.01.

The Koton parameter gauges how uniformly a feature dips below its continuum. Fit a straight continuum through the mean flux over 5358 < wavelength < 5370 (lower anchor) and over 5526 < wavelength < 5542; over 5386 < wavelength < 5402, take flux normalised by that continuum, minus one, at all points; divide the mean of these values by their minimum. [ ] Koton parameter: 0.81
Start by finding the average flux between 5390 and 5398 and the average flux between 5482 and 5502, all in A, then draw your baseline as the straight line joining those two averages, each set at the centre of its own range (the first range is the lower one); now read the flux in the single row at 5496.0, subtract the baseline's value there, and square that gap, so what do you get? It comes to 0.0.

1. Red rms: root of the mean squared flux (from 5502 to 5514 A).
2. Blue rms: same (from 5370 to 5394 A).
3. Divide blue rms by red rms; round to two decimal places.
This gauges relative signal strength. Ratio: 1.00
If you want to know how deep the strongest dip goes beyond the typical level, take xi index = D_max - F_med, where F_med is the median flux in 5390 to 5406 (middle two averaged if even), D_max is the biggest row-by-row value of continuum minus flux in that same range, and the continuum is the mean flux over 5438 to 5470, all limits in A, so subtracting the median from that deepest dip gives -28.3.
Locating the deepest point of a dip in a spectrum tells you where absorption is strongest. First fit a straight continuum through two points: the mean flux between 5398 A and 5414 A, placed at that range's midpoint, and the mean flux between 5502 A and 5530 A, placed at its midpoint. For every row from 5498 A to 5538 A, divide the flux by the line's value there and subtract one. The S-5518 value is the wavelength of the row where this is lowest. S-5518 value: 5500.0 A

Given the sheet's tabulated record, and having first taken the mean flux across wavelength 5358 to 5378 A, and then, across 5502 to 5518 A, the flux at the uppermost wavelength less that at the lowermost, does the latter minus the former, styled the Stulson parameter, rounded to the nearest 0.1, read -32.5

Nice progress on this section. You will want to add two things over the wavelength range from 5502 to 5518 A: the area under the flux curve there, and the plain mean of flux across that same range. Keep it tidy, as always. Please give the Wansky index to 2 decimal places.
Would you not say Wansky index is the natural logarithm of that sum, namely 6.30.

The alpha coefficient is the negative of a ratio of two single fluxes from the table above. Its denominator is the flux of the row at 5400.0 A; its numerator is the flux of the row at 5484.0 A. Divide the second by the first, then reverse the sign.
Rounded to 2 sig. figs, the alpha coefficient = -0.99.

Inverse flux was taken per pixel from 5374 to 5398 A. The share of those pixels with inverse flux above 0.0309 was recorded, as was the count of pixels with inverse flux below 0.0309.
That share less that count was -1.3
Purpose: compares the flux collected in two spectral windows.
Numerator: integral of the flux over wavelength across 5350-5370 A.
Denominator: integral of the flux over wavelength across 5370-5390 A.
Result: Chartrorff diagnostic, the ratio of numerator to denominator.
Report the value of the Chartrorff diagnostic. 1.04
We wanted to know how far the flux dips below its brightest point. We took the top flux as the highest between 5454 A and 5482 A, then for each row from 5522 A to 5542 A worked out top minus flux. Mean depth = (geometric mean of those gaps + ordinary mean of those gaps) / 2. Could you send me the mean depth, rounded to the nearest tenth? 1.4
